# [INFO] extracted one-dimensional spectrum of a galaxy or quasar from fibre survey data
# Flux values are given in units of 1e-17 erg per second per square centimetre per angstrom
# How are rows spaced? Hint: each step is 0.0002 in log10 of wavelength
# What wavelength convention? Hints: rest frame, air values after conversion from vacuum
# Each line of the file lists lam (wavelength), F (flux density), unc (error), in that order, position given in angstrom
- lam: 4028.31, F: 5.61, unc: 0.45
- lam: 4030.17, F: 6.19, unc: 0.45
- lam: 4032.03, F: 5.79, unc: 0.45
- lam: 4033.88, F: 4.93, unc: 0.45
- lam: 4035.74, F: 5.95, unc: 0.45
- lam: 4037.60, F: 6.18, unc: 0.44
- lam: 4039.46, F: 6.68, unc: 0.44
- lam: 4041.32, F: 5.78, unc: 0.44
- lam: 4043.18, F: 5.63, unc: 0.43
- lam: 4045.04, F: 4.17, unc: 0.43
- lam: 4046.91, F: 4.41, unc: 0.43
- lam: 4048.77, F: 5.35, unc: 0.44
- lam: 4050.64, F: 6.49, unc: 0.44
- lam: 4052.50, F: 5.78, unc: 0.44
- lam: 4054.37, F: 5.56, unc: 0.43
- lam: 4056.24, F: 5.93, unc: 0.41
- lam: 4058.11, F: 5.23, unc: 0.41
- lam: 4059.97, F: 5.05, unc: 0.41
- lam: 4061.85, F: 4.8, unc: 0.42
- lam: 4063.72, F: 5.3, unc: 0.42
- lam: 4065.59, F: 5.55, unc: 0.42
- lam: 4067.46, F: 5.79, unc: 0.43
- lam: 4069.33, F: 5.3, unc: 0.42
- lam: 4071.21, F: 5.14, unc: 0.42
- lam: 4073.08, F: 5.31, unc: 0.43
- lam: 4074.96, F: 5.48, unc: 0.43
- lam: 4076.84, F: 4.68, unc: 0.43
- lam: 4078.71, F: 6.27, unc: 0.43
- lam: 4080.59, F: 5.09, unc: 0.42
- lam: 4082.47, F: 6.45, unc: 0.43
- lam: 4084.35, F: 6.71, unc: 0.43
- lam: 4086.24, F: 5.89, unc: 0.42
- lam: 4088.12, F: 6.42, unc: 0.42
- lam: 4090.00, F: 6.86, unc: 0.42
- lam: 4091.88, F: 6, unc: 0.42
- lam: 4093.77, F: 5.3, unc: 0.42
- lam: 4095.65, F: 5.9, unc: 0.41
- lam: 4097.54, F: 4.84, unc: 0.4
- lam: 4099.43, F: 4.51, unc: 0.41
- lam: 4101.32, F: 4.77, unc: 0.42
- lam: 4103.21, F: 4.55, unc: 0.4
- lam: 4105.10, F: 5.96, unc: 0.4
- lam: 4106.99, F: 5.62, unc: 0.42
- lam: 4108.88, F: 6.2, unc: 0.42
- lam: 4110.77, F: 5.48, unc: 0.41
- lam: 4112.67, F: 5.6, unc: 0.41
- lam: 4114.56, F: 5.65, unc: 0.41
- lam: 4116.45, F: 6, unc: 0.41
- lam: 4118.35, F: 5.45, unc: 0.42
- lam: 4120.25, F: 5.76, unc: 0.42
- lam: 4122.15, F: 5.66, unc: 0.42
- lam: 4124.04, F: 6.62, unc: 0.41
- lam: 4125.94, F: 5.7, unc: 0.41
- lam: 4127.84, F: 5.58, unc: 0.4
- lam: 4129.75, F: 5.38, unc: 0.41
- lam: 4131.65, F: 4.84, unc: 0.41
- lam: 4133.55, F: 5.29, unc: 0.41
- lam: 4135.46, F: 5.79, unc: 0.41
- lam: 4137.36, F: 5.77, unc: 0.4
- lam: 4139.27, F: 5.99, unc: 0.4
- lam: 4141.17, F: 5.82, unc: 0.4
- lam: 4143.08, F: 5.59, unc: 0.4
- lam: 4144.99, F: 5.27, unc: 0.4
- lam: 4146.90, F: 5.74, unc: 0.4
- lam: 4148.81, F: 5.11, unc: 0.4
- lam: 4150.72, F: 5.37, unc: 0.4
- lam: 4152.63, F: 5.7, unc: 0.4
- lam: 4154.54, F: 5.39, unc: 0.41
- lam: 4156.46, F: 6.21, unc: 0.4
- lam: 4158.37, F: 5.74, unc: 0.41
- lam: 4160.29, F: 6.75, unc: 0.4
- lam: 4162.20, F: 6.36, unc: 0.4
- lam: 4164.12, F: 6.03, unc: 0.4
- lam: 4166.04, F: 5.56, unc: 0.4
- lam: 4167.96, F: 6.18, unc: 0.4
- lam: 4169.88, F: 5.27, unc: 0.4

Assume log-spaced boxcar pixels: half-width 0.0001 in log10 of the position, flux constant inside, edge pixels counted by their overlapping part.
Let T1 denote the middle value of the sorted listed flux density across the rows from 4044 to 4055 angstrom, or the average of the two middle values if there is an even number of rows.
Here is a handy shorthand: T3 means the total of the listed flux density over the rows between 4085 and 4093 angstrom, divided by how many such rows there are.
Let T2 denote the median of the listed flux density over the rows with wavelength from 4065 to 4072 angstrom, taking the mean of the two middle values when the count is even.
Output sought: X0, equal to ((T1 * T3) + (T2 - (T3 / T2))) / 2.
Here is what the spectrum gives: 19.3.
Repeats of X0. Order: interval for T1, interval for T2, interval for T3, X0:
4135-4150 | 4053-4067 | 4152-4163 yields 19.4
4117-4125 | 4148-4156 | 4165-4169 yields 18.9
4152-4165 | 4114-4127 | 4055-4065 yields 18.3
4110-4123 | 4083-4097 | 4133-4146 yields 18.5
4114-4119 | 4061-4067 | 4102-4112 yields 17.8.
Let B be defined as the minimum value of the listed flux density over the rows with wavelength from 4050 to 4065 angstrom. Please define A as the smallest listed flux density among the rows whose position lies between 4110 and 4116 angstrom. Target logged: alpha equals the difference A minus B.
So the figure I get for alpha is 0.68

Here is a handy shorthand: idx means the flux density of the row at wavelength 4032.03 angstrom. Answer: 5.79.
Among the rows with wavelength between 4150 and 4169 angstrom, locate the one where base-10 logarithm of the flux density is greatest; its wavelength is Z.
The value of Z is 4160.29 angstrom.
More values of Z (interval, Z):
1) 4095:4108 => 4105.10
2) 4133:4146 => 4139.27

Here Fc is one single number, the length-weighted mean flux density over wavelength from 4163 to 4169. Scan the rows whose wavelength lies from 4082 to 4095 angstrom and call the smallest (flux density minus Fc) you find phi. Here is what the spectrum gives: -0.6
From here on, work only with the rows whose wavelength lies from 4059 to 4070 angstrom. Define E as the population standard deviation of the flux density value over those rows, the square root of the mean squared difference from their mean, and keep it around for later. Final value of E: 0.32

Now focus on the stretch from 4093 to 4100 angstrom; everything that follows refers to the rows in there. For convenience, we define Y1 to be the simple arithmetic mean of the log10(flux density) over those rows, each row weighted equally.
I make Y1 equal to 0.71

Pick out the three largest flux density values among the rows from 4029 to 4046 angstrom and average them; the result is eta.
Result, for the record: 6.35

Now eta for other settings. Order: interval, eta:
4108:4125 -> 6.27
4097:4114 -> 5.93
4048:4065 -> 6.07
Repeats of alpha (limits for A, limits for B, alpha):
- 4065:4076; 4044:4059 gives 0.97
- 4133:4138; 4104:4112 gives -0.19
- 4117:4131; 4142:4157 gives 0.27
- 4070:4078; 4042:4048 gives 0.51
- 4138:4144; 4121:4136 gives 0.75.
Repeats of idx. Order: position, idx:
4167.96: 6.18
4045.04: 4.17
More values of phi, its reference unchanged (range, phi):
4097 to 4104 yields -1.4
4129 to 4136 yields -1.1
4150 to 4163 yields -0.6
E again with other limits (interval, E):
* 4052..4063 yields 0.40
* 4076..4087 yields 0.73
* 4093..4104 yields 0.49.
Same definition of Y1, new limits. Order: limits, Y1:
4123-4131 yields 0.76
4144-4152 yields 0.73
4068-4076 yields 0.72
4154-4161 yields 0.78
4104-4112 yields 0.76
